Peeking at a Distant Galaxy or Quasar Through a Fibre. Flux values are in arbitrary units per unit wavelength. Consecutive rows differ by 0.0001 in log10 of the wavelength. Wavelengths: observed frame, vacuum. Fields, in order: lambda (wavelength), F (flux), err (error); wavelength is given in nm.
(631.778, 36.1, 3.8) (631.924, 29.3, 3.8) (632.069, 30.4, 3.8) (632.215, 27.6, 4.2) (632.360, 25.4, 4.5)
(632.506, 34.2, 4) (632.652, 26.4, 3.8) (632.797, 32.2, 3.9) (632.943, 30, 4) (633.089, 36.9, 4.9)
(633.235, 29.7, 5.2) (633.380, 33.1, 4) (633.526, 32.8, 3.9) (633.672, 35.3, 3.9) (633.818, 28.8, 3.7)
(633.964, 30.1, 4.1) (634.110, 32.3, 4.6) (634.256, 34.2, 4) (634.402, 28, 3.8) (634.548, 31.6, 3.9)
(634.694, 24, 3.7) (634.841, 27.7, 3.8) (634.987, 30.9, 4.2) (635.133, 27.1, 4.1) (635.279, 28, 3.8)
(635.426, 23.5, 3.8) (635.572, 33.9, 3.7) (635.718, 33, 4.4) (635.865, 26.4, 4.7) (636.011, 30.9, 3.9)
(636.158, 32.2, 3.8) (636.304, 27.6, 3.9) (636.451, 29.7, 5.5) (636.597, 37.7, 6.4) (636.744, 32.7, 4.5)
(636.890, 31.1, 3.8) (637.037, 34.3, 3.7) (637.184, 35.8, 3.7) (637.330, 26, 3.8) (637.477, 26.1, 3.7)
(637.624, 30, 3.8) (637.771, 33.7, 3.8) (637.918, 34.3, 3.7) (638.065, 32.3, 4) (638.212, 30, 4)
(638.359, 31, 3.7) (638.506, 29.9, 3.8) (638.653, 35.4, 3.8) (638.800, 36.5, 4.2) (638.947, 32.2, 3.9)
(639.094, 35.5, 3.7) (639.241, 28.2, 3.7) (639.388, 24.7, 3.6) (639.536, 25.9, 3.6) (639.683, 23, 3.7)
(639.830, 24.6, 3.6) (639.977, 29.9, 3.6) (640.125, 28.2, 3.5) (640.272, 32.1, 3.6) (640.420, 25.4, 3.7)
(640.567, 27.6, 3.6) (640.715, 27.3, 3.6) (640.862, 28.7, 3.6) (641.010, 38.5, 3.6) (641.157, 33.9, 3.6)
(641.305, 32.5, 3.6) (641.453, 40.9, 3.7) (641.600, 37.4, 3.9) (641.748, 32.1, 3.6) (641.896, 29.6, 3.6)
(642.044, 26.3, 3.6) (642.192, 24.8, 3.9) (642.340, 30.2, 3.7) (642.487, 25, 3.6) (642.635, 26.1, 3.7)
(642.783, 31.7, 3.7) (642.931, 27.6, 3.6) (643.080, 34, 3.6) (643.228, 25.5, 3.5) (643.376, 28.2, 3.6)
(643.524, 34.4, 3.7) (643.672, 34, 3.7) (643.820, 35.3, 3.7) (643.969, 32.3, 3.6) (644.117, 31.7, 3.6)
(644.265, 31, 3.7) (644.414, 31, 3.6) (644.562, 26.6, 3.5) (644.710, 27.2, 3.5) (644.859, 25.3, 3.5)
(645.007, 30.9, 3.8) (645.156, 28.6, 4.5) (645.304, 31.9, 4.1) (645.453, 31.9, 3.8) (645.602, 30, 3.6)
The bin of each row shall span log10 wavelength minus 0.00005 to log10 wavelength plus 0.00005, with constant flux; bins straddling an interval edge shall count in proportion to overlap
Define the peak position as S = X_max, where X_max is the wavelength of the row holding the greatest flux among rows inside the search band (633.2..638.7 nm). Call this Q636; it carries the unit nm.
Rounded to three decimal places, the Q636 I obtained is 636.597 nm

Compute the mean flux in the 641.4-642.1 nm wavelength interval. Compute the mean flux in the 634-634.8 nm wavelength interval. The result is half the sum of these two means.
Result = 31.6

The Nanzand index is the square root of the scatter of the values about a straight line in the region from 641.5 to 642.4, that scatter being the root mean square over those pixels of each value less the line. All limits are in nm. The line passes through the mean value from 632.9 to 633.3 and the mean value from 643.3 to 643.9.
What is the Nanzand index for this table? 2.2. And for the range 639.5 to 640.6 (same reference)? 2.5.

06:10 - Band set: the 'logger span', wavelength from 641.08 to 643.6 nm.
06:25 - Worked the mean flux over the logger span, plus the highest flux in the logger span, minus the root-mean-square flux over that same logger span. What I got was 41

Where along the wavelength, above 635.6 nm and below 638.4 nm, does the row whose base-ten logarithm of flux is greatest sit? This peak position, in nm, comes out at 636.597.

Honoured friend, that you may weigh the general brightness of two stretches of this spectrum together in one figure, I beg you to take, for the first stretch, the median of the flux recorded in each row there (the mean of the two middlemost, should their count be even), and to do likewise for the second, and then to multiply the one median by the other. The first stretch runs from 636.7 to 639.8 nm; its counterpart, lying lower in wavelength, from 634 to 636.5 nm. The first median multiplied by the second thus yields 924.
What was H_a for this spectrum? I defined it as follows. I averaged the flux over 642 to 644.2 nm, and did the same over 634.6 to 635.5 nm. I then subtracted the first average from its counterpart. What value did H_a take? -2.9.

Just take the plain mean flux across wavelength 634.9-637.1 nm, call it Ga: 30.6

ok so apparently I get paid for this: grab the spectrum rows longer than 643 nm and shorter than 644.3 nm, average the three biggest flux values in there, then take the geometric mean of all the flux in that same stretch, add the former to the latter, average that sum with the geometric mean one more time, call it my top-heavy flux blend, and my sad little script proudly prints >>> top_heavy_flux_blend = 49.0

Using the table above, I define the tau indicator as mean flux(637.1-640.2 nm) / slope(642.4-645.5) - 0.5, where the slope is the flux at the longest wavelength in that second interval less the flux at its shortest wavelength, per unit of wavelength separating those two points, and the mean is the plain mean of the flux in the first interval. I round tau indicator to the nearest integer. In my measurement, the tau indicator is 12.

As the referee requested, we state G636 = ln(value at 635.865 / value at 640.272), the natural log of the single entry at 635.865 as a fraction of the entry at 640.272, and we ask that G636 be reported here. -0.2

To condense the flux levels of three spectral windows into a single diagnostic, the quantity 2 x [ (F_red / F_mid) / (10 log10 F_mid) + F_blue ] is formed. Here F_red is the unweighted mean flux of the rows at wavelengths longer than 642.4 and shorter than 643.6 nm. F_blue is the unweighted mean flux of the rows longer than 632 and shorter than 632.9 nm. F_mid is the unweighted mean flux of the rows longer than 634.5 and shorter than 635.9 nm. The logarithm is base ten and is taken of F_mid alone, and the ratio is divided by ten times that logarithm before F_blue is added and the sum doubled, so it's 58.9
